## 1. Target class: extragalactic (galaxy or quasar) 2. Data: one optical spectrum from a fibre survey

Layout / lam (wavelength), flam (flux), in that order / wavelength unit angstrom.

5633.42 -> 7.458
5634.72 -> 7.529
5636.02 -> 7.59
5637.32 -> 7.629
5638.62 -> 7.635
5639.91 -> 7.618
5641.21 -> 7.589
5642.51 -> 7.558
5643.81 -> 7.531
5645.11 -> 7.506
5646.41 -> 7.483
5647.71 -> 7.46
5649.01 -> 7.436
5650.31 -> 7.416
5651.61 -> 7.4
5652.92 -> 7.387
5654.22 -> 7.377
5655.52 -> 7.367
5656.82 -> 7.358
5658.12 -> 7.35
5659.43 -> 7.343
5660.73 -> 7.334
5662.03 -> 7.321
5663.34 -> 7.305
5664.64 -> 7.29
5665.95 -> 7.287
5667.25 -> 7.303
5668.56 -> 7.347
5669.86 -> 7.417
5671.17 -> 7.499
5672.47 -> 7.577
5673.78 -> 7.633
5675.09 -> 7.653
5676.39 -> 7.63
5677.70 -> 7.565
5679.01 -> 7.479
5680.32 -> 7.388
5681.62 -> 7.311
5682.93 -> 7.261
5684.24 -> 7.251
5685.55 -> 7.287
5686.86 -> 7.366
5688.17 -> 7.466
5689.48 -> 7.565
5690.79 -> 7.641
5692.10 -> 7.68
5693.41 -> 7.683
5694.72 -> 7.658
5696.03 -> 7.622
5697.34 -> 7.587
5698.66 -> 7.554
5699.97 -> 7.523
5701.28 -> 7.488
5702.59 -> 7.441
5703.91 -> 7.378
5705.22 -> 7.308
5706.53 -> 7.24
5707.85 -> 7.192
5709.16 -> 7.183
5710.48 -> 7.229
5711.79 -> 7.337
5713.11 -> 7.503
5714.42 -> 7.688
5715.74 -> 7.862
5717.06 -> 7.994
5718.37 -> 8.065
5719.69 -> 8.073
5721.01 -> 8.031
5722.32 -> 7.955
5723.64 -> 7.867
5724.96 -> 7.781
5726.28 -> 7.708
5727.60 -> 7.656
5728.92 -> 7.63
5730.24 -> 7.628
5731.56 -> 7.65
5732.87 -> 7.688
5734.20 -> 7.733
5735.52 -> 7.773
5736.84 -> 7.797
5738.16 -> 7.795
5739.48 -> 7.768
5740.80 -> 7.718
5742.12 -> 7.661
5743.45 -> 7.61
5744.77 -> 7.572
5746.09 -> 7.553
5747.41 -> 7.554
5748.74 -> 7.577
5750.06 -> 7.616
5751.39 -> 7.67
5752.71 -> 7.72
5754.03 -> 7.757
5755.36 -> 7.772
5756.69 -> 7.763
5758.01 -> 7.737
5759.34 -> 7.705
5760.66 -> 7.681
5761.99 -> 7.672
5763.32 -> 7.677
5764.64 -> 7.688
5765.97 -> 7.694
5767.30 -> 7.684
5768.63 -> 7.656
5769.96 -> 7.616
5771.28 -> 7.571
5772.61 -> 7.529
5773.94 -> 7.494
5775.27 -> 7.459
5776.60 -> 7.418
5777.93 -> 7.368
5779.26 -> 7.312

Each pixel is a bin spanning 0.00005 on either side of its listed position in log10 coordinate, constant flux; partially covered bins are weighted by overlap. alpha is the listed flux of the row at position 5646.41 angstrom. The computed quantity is 7.483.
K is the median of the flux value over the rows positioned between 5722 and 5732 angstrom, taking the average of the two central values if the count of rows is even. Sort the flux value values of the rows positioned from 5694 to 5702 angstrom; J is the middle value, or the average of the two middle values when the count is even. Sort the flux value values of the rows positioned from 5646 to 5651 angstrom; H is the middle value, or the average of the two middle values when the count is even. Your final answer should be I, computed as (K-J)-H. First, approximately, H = 7.4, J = 7.57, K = 7.68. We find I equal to -7.34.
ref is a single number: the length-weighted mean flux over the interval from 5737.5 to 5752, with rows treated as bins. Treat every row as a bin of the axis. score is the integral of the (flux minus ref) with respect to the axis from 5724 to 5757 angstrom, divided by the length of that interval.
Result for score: 0.04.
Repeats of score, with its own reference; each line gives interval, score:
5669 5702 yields -0.13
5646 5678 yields -0.22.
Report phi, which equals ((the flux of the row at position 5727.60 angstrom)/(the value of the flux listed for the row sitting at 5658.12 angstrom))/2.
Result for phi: 0.521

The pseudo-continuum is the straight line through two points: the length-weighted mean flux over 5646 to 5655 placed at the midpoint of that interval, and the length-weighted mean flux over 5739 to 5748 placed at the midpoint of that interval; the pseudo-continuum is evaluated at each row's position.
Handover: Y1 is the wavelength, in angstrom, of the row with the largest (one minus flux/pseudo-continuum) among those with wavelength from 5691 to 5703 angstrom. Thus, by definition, 5702.59 angstrom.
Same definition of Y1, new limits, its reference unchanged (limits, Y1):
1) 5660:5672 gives 5665.95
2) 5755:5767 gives 5761.99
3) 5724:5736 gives 5730.24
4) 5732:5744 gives 5743.45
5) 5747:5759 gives 5747.41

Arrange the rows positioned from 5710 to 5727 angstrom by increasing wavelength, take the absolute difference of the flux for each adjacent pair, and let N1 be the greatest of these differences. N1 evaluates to 0.185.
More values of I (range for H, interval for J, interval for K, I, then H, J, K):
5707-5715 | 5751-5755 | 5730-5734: -7.35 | 7.3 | 7.72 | 7.65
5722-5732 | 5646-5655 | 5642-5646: -7.57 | 7.7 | 7.42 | 7.53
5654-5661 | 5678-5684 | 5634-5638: -7.11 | 7.4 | 7.35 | 7.59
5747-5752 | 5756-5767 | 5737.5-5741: -7.52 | 7.6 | 7.69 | 7.77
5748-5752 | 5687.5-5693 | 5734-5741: -7.45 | 7.6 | 7.60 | 7.77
